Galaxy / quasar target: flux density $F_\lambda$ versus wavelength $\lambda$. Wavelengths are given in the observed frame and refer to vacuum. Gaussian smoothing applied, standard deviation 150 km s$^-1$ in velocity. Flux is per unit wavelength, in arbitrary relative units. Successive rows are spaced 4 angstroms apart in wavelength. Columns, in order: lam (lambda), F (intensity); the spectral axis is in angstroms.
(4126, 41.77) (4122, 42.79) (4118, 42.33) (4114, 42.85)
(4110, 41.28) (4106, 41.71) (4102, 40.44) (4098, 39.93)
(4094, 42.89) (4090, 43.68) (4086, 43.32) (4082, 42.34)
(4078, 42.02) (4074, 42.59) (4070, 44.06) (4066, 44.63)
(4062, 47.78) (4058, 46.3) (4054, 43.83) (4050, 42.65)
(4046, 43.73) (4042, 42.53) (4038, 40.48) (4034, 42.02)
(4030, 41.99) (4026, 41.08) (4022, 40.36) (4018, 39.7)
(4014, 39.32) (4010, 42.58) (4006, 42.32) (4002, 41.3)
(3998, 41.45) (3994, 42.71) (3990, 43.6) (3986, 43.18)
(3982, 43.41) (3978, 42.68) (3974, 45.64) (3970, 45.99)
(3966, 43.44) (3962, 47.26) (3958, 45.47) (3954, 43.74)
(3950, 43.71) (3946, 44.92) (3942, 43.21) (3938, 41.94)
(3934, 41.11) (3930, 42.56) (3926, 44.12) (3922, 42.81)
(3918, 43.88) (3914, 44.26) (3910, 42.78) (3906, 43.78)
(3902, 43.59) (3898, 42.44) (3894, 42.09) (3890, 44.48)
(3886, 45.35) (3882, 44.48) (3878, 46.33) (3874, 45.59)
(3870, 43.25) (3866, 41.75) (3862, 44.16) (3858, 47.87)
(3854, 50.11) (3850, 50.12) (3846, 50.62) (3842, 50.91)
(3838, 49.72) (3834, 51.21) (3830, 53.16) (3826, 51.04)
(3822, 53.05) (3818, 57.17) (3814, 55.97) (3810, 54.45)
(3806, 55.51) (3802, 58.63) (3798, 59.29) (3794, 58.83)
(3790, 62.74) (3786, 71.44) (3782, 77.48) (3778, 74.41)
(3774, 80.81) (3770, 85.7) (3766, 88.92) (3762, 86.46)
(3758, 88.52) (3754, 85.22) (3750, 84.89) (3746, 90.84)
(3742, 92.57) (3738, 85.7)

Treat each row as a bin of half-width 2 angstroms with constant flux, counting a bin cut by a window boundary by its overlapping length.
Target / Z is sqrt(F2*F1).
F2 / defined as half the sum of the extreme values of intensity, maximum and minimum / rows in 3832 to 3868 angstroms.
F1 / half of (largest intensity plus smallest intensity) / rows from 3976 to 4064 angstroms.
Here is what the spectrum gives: 45.0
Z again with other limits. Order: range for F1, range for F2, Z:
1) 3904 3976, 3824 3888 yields 45.8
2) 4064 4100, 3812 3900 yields 45.7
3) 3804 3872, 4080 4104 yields 45.5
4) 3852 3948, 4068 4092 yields 44.3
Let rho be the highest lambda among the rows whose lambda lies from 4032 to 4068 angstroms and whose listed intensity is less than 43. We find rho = 4050 angstroms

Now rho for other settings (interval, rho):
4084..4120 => 4118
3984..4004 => 4002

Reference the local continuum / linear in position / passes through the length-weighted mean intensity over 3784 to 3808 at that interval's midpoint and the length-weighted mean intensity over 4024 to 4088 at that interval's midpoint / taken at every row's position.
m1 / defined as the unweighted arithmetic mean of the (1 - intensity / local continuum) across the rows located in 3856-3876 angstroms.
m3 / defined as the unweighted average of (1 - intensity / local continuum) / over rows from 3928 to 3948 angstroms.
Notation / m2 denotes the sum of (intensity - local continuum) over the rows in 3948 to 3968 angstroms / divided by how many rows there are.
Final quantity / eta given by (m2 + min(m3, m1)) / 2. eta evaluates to -2.5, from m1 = 0.21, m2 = -5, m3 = 0.17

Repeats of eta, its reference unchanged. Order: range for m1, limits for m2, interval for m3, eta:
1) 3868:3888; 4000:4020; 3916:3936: -2.6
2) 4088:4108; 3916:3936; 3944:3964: -4.6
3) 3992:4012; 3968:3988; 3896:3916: -2.1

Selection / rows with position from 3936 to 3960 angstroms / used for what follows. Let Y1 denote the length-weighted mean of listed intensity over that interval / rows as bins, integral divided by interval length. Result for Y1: 43.8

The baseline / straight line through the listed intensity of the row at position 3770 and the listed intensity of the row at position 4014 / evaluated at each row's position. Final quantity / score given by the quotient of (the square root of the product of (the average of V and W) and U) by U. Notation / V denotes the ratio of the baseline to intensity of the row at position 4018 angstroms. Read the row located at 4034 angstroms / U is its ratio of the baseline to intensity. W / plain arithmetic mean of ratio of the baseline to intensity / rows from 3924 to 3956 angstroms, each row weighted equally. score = 1.14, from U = 0.85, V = 1.0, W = 1.2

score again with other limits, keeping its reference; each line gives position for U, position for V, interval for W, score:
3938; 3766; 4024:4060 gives 0.83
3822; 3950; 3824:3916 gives 0.96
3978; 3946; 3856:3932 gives 1.09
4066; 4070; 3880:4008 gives 1.19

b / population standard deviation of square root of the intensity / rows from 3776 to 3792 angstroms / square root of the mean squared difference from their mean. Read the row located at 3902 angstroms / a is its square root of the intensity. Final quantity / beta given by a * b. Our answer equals 2.2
